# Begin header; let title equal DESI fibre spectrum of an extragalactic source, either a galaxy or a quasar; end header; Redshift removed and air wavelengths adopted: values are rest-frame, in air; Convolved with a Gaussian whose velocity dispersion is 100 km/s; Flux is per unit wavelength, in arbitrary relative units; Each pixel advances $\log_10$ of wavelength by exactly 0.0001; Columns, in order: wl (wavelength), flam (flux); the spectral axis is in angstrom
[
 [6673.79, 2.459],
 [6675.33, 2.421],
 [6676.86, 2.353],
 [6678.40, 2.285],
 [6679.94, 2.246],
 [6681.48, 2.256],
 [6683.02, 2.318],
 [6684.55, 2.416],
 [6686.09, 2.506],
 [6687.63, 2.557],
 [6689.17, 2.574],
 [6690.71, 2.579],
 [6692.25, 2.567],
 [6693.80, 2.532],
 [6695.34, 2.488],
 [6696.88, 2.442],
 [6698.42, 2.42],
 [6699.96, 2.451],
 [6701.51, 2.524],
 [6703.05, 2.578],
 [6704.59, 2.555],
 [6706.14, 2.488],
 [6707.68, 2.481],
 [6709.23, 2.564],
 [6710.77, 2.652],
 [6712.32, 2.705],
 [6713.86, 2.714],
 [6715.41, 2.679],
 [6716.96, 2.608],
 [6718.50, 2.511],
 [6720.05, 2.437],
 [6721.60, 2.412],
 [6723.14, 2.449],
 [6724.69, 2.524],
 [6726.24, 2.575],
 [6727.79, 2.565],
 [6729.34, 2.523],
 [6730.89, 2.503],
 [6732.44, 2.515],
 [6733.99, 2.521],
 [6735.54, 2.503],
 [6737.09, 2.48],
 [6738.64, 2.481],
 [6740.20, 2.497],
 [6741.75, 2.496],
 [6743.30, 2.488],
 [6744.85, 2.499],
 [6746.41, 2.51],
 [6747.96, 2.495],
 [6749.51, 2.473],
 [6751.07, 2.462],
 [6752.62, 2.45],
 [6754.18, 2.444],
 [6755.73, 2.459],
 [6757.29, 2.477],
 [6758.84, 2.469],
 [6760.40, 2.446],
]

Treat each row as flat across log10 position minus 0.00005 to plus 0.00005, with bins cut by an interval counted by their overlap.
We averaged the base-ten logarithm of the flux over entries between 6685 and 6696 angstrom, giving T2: 0.405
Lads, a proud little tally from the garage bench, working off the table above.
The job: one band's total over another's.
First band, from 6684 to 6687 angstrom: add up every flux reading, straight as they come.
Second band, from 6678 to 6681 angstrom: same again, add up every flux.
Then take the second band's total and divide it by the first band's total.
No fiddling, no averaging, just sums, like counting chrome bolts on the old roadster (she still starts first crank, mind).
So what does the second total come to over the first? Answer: 0.92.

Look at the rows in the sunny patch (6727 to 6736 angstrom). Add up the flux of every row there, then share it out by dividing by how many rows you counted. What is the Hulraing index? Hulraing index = 2.52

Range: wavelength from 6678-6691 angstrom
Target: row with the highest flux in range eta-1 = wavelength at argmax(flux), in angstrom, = 6690.71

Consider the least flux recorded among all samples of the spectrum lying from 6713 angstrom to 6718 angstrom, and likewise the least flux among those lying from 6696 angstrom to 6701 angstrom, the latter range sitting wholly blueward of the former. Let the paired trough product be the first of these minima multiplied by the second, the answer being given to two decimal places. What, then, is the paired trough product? 6.31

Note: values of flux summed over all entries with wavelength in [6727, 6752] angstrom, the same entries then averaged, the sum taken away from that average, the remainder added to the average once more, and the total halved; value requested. -17.5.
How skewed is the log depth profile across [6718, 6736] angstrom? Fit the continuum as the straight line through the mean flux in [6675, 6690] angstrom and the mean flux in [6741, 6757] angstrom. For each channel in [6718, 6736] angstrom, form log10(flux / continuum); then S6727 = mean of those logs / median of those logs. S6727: 0.88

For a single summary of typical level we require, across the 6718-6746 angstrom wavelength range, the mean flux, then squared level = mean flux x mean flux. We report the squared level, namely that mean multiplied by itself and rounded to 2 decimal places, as 6.24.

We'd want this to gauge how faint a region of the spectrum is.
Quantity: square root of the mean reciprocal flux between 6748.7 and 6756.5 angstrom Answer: 0.638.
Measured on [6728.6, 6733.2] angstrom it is 0.631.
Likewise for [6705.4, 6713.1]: 0.623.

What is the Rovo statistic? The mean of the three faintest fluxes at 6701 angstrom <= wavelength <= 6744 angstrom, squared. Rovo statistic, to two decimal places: 5.92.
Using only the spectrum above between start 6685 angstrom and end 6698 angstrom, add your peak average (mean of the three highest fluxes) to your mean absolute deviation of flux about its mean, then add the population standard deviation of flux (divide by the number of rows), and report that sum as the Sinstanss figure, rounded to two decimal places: 2.66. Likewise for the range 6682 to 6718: 2.87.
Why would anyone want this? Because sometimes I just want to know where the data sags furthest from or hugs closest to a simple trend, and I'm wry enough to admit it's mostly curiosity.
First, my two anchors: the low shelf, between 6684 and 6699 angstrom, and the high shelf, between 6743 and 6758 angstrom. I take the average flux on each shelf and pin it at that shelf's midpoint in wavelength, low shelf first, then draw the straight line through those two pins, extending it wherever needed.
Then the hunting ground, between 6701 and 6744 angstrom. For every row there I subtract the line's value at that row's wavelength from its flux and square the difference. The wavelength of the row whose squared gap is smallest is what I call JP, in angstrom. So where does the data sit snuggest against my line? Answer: 6738.64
